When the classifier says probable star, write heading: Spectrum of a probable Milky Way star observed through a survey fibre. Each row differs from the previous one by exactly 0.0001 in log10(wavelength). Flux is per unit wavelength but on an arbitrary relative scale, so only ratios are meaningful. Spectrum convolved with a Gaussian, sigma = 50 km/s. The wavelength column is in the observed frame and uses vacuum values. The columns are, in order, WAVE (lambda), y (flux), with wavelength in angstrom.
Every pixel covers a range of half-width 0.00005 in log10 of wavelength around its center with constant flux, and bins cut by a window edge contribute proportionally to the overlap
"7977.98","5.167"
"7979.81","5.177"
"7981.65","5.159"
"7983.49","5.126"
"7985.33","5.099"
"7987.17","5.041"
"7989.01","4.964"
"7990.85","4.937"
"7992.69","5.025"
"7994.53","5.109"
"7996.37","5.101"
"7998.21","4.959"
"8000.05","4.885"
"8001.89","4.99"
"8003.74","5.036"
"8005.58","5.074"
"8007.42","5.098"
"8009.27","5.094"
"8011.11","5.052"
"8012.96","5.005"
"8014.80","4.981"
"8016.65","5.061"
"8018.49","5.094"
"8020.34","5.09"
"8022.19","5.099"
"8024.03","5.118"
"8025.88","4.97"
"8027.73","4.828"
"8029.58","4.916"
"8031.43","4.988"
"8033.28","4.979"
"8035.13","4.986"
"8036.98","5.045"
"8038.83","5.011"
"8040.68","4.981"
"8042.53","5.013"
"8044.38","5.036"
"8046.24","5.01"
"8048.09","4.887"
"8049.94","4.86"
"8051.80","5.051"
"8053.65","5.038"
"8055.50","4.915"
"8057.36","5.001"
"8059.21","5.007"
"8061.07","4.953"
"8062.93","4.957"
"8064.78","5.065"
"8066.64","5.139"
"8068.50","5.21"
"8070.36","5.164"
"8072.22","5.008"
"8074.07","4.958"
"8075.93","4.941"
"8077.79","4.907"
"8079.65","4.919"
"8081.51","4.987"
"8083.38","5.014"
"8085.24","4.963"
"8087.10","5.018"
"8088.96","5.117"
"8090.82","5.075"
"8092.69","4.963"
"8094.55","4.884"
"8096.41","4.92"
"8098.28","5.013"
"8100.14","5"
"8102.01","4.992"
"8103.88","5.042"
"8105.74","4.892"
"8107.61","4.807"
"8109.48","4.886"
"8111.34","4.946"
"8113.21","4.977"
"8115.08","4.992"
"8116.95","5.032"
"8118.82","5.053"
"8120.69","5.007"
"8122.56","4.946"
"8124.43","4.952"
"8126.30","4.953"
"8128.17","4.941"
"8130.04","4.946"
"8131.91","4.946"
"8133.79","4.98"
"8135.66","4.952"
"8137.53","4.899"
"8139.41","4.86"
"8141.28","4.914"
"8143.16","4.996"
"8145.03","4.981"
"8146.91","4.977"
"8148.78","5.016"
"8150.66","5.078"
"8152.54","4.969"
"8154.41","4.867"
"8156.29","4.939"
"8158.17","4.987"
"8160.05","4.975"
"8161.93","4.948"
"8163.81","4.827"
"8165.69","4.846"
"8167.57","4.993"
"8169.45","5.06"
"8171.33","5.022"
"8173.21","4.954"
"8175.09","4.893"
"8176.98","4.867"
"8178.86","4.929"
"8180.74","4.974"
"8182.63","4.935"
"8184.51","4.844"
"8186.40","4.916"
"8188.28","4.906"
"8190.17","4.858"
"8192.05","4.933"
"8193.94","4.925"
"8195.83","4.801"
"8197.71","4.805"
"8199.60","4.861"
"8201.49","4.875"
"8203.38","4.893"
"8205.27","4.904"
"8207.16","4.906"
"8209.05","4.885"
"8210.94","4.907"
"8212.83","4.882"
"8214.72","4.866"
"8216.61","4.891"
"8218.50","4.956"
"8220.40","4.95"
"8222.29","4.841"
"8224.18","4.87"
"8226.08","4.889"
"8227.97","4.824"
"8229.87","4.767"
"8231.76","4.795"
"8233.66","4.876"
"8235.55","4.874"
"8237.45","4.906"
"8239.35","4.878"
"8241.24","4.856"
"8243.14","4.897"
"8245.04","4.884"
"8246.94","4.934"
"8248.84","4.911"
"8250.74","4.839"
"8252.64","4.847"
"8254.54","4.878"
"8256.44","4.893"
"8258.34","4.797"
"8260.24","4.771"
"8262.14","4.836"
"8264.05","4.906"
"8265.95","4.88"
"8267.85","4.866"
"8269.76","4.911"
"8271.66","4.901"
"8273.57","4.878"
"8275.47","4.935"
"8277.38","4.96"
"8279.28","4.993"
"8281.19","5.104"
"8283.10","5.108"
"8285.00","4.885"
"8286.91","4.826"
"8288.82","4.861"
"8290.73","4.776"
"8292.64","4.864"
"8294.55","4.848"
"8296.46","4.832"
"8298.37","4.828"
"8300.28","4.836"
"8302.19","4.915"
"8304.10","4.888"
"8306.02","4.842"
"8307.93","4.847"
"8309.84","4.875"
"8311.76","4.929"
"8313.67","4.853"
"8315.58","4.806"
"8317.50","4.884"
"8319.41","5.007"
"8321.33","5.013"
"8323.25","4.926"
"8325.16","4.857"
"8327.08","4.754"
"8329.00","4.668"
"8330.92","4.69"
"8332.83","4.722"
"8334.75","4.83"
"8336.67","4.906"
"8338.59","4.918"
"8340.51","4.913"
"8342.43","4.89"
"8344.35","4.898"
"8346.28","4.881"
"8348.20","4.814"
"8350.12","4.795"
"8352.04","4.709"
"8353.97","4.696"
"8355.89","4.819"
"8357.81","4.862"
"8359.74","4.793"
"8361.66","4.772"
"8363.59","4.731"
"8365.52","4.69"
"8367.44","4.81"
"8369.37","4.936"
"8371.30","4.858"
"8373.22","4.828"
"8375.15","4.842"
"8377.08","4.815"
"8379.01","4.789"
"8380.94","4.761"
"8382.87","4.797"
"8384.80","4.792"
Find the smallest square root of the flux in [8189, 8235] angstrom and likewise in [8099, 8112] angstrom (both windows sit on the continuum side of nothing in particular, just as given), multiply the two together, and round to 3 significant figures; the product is 4.79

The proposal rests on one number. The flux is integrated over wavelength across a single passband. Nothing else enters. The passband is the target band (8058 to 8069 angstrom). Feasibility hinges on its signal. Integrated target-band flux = 56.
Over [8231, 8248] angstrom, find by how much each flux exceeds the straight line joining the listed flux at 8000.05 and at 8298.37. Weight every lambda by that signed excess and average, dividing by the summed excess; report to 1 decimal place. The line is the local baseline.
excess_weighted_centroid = 8242.6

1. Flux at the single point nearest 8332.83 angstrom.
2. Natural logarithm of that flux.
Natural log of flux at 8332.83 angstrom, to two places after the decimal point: 1.55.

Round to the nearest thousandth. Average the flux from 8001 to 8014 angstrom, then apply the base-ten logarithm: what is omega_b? 0.703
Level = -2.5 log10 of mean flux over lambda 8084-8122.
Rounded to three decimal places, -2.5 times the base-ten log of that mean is -1.743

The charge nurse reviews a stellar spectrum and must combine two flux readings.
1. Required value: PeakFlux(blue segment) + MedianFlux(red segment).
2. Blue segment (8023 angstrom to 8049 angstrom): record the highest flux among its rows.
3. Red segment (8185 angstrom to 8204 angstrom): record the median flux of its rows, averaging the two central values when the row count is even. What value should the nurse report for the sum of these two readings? 10.0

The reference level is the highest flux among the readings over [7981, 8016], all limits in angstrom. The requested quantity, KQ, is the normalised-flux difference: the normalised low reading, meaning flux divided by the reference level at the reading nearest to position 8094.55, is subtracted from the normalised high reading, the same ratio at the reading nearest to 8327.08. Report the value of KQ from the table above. -0.025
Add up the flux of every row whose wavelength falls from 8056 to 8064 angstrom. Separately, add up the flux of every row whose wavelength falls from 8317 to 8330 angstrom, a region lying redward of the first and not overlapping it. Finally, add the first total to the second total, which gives 54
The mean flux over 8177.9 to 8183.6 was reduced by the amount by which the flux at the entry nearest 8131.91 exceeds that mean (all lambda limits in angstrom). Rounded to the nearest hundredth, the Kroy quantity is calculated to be 4.95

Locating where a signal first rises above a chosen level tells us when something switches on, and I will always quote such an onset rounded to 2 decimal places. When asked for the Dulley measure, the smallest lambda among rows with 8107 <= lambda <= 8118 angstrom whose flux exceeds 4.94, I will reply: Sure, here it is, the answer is 8111.34 angstrom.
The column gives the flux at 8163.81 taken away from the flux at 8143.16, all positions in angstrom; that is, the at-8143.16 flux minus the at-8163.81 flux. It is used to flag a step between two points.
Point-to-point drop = 0.17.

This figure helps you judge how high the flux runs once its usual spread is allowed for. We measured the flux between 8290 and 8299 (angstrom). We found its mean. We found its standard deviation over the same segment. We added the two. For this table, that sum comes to 4.86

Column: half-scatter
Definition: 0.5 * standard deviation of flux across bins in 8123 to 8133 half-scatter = 0.002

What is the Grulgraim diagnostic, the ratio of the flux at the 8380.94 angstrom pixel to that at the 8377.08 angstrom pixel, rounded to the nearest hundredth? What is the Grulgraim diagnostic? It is 0.99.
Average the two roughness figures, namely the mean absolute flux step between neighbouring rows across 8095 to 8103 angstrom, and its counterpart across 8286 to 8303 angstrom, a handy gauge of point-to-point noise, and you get 0.040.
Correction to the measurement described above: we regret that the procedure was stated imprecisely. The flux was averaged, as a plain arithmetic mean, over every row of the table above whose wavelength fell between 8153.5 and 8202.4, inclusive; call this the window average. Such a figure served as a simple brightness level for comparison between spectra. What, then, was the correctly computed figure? 4.91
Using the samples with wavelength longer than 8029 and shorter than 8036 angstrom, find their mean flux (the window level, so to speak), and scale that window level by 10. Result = 49.7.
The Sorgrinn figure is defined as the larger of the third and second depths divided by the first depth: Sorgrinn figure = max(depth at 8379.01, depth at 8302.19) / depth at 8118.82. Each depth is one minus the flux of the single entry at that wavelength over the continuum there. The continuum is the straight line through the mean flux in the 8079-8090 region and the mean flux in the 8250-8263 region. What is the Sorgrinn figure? 0.9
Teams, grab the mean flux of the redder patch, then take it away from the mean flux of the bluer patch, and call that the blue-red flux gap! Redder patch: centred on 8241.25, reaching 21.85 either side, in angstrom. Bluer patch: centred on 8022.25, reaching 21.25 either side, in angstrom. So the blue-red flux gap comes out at 0.16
